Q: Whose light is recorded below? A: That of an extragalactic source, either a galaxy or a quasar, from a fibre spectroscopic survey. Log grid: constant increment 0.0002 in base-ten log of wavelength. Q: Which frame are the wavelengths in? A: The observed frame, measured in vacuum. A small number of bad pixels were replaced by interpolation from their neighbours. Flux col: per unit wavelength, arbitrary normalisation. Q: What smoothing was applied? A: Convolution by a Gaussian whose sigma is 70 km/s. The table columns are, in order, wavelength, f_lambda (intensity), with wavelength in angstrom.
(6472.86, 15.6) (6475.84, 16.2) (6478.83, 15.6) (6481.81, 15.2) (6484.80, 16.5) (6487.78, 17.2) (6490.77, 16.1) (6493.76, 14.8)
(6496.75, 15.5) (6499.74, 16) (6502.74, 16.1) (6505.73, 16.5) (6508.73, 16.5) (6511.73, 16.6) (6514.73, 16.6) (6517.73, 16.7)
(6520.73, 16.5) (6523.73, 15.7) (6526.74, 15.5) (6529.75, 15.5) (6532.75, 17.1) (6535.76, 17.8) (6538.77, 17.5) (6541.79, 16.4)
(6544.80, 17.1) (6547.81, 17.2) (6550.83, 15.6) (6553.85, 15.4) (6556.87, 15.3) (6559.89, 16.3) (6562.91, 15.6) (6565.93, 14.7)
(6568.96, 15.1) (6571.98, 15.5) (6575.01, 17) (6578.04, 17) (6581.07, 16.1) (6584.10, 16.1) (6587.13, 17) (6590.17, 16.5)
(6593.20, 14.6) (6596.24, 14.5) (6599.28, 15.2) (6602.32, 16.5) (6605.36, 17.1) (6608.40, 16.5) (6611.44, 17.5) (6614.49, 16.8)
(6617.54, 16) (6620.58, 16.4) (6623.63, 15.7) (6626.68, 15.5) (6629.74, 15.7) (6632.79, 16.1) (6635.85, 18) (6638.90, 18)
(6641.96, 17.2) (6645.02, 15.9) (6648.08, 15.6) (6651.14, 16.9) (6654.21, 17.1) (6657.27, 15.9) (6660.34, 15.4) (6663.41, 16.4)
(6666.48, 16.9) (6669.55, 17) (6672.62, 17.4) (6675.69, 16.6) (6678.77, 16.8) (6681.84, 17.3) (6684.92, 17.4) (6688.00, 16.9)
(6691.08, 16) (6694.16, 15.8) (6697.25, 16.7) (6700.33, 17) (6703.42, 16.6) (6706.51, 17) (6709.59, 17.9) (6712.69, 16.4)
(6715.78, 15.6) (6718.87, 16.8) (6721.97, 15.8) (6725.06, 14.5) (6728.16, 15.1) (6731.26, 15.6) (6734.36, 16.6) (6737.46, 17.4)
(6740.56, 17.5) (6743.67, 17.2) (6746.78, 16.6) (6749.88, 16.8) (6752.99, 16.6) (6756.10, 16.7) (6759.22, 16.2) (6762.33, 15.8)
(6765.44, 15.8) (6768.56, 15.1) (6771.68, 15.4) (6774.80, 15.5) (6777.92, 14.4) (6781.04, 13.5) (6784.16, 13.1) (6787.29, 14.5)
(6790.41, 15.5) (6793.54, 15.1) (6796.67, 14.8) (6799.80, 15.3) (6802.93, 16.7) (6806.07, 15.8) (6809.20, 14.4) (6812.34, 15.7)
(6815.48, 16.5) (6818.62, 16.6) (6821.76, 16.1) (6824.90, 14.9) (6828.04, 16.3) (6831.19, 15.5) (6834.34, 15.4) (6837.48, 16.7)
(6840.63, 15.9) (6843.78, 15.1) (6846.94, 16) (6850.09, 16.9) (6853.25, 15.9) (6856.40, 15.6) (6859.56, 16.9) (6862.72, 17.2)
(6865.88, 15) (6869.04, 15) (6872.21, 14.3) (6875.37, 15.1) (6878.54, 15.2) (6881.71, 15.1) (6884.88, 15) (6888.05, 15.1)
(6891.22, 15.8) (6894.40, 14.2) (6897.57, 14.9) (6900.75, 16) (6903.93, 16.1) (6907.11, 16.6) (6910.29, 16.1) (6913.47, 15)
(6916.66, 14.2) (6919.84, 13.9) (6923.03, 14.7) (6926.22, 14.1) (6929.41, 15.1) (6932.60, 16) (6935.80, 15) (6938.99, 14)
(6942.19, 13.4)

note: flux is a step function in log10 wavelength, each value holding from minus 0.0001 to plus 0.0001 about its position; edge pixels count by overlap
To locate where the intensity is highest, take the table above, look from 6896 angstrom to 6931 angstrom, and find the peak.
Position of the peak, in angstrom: 6907.11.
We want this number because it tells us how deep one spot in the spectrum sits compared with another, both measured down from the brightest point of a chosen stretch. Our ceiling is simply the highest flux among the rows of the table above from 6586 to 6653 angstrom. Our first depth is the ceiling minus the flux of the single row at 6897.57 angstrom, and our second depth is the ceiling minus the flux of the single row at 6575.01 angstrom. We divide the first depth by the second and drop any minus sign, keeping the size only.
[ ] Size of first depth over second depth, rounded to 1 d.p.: 3.1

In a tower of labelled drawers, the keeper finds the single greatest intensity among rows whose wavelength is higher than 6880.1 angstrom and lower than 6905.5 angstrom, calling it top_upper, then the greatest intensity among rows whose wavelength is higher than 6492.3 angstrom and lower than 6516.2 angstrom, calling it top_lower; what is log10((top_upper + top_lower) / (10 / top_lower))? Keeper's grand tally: 1.73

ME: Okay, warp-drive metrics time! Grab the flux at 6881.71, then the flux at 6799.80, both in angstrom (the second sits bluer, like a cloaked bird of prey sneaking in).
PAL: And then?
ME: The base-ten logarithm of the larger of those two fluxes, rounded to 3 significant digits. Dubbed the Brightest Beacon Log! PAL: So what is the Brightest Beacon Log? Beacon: 1.18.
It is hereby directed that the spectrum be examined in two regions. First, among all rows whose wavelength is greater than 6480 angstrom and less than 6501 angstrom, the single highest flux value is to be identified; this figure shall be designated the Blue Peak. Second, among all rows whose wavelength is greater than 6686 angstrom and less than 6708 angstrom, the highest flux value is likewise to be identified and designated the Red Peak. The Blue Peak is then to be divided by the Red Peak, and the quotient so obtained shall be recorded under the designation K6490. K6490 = 1.01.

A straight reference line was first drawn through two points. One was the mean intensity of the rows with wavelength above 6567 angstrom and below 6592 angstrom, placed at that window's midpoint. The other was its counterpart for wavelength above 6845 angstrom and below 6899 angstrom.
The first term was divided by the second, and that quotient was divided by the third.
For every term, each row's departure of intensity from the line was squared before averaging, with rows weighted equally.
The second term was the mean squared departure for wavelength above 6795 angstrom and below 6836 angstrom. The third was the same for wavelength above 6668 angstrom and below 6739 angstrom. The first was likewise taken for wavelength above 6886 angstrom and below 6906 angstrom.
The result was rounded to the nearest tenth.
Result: 1.0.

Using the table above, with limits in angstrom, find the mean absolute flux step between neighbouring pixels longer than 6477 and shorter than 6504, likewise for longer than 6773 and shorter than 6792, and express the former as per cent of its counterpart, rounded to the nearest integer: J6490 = 79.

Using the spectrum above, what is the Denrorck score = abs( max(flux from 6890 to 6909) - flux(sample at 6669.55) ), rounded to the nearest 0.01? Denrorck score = 0.40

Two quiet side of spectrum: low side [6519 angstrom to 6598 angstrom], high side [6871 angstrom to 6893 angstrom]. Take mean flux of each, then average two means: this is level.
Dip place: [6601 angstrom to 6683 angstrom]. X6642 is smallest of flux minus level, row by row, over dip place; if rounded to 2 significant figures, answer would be -0.19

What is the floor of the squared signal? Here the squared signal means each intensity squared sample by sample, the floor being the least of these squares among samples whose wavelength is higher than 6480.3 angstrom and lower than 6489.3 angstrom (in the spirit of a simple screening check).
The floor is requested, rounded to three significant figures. 231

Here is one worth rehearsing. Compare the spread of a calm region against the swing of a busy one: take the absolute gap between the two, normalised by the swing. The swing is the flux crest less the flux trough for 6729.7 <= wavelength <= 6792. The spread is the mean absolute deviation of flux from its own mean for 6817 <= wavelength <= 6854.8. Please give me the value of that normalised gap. 0.89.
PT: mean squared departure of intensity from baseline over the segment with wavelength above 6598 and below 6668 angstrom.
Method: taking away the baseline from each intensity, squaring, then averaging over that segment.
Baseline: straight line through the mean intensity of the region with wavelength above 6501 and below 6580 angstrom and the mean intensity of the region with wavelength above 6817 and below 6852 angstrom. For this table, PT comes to 0.70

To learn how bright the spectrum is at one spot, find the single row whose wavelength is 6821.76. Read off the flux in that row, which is 16.1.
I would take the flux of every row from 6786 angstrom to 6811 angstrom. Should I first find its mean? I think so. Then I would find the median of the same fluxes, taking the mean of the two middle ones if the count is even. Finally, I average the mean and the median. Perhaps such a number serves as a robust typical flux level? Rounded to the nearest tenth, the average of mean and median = 15.2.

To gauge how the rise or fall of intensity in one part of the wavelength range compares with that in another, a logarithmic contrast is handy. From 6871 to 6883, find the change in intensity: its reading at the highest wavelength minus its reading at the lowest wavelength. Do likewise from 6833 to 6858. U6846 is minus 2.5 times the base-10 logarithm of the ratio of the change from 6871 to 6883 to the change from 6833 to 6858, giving -1.5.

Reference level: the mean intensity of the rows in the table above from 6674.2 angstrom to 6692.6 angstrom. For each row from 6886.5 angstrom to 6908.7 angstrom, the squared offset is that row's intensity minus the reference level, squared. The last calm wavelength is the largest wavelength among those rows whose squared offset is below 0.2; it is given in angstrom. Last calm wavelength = 6907.11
